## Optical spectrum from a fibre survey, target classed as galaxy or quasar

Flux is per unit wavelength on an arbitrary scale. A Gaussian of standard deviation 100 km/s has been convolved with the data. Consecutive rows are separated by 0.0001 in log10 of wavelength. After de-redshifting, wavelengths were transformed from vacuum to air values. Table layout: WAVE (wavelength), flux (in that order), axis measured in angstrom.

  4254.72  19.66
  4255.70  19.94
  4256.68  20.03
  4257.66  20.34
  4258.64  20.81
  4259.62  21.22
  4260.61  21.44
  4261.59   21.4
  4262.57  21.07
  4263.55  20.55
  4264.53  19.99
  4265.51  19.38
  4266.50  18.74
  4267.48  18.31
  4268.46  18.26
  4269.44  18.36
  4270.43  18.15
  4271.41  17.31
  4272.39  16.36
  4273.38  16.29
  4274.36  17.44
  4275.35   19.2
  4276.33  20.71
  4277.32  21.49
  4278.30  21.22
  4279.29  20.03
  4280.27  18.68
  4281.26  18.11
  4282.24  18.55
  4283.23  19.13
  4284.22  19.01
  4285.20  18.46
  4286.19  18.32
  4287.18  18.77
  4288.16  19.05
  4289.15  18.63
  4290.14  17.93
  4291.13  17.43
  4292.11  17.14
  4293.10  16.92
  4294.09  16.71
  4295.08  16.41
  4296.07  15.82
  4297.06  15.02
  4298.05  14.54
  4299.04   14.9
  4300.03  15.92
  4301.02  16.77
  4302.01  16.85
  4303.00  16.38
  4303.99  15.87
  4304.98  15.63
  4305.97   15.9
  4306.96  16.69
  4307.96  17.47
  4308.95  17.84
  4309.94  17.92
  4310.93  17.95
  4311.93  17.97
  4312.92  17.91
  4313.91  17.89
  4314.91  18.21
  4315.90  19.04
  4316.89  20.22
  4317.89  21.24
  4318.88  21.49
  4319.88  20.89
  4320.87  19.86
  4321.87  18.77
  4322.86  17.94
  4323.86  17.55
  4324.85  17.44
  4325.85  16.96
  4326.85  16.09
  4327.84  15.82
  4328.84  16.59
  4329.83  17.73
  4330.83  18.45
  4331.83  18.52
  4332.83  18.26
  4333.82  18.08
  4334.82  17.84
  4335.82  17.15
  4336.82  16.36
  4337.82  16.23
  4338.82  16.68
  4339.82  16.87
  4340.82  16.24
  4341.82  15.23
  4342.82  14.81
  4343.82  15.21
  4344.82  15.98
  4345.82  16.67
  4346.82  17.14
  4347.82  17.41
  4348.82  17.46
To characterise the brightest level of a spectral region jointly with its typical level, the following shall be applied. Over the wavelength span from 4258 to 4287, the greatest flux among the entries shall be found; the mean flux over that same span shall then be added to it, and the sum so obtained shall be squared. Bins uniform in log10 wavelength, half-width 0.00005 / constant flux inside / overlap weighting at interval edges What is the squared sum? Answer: 1659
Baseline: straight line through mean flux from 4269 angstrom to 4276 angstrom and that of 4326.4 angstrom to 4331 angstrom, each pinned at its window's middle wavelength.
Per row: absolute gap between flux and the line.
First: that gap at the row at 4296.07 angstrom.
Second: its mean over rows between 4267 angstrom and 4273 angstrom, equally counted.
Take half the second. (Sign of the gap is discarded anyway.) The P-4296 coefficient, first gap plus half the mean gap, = 1.8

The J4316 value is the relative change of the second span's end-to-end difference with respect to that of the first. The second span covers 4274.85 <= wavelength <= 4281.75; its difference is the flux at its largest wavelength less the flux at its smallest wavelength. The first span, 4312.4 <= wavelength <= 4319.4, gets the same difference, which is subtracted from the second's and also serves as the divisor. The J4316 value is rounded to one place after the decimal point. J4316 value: -1.3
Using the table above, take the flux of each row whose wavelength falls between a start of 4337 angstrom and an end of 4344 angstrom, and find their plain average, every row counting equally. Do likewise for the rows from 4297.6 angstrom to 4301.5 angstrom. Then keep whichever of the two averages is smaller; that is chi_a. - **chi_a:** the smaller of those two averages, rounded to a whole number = 16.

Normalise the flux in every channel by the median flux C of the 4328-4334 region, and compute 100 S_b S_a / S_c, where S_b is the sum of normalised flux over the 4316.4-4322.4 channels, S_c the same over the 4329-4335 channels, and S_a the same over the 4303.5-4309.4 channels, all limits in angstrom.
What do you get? 615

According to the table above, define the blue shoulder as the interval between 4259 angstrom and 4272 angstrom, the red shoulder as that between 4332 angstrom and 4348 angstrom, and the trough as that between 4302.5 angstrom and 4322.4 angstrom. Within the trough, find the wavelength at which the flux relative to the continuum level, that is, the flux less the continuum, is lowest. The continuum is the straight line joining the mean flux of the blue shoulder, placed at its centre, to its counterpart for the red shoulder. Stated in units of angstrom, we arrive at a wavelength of 4304.98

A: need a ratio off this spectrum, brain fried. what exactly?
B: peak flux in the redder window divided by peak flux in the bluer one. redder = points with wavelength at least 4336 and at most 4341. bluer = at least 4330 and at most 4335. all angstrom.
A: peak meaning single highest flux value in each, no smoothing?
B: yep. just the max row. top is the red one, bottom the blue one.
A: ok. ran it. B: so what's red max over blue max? 0.91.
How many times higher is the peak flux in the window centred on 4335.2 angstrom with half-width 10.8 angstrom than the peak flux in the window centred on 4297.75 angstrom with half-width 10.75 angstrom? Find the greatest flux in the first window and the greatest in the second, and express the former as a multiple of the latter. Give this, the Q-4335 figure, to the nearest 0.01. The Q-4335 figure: 0.97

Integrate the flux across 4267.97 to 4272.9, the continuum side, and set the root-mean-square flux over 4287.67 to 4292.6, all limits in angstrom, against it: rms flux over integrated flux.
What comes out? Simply 0.21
